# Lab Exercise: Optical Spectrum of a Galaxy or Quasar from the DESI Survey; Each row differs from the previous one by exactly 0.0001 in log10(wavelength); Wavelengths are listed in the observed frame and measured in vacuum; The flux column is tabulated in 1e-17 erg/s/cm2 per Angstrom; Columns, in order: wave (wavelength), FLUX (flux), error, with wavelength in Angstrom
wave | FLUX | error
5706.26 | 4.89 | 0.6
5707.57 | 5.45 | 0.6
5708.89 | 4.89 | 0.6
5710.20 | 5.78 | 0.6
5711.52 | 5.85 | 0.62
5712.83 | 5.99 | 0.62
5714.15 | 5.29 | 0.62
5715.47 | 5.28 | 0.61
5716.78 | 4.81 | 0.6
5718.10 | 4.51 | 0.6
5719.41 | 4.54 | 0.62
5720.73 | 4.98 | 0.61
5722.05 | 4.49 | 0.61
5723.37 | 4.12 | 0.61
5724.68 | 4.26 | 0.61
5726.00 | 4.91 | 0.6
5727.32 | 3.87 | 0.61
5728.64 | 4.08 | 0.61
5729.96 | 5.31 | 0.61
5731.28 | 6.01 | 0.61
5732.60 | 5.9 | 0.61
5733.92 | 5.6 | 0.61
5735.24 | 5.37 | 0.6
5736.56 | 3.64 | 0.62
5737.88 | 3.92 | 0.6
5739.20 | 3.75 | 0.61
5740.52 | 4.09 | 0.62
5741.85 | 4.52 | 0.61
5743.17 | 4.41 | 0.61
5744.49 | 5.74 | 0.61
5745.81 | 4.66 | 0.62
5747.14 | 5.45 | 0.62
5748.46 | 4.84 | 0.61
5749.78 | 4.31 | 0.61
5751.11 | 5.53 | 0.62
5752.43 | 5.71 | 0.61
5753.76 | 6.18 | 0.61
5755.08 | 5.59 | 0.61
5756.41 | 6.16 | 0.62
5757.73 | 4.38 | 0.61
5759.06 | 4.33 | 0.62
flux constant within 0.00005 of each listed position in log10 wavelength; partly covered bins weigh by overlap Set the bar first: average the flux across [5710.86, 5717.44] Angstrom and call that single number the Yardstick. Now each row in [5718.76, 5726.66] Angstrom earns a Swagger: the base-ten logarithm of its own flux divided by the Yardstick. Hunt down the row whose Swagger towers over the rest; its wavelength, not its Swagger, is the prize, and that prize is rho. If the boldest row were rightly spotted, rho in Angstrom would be 5720.73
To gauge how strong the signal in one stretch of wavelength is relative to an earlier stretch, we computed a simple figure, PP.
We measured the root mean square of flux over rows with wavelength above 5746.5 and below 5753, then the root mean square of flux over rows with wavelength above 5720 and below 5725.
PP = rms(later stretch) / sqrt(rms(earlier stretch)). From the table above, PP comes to 2.5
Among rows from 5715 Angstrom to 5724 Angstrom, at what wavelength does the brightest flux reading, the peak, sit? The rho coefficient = 5715.47 Angstrom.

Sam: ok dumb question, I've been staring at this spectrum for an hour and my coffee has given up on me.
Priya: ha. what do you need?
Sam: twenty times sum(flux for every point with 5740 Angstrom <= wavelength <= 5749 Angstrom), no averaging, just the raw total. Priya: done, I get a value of 674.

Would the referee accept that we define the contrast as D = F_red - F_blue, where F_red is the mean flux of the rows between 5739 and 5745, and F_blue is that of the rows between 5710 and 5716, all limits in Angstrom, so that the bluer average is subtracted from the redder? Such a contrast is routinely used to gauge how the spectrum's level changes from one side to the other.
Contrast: -1.1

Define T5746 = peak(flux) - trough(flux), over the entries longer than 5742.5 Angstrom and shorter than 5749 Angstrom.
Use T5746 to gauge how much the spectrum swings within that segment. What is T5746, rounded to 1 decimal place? 1.3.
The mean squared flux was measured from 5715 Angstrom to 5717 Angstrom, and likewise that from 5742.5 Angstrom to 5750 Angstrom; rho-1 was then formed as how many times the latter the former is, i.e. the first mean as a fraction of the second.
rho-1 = 1.05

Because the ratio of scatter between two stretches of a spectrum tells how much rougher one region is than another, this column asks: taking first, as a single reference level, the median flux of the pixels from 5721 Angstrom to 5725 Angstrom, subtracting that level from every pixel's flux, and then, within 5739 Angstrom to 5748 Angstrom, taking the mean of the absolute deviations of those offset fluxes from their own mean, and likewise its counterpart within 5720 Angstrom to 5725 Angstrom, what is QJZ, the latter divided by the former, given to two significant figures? 0.51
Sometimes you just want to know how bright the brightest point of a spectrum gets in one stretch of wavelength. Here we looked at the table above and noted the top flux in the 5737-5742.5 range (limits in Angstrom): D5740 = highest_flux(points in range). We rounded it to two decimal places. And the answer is 4.52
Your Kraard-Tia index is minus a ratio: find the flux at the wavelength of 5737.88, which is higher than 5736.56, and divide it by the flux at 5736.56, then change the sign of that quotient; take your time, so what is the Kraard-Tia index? -1.08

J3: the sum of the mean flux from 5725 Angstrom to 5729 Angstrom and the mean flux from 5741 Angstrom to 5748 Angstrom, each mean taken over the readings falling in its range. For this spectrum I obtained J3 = 9.2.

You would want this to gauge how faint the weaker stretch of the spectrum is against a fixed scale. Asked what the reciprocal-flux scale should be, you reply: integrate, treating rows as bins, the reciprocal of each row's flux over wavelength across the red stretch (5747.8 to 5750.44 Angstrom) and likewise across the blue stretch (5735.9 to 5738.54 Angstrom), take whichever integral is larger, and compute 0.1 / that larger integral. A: 0.143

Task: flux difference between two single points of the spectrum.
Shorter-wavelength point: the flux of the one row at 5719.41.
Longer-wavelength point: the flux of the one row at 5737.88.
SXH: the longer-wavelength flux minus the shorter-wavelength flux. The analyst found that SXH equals -0.6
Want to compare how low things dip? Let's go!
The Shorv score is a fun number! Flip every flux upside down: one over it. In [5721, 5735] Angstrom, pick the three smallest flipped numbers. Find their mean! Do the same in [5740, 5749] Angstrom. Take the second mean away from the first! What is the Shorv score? -0.017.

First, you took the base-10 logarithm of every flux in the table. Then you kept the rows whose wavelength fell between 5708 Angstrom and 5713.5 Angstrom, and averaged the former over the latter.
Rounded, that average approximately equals 0.75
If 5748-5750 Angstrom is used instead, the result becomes 0.66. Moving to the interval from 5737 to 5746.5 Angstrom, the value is 0.64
